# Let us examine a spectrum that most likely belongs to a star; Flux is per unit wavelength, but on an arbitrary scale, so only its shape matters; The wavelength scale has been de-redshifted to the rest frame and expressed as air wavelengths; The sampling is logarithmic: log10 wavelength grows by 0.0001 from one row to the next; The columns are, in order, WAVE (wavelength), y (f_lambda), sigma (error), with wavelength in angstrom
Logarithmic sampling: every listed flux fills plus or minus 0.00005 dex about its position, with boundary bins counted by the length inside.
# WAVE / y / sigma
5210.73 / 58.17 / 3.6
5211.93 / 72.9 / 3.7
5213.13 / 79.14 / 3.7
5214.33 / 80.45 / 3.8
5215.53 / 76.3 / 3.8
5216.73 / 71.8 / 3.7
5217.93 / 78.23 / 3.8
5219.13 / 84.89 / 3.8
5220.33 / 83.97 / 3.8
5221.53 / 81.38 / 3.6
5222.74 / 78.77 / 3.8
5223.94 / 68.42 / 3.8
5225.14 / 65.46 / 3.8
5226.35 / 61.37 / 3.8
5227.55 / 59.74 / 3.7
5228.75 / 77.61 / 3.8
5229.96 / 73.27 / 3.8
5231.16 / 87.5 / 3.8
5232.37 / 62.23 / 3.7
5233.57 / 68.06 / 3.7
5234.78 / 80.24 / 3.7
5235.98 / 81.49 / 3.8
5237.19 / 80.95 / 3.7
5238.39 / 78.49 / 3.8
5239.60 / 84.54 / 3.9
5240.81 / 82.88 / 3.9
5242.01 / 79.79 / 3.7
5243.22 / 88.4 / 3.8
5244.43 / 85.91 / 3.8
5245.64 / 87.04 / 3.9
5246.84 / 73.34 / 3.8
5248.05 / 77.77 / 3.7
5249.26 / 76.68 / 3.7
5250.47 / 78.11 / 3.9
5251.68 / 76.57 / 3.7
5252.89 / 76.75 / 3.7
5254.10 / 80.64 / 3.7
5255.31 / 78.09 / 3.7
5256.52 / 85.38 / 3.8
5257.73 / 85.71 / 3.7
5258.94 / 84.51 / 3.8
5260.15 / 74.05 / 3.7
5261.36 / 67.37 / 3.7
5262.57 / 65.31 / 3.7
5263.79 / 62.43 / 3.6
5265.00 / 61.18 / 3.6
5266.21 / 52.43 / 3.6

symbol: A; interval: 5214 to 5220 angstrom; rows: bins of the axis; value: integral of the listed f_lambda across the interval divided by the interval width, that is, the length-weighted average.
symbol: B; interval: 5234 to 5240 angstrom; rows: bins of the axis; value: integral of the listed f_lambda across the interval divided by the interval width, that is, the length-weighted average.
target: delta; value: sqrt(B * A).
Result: 79.6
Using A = 79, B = 80.6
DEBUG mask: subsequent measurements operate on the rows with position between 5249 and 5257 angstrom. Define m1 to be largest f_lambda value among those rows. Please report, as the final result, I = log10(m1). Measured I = 1.93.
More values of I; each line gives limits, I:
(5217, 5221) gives 1.93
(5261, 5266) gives 1.83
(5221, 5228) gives 1.91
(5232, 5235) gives 1.90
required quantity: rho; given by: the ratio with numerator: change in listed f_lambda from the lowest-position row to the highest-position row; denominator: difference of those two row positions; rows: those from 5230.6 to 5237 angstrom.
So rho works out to -1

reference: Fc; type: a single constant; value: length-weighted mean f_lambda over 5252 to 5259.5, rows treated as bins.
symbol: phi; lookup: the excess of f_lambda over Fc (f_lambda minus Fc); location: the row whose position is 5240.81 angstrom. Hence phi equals 1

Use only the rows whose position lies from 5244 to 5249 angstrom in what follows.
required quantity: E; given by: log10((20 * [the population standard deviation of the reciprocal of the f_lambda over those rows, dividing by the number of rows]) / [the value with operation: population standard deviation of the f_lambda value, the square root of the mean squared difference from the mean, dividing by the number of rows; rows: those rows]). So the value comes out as -2.51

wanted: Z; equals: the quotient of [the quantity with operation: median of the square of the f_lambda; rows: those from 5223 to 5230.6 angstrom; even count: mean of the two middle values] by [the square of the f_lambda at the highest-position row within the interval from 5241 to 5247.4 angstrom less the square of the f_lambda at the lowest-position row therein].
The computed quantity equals -5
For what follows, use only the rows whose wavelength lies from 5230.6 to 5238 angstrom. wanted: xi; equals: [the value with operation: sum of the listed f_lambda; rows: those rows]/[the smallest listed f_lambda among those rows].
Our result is 7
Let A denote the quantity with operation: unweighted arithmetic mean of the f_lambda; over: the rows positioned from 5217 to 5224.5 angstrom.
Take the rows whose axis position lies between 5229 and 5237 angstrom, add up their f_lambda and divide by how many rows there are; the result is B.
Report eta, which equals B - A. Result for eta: -4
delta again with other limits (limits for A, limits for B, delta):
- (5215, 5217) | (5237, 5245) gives 78.6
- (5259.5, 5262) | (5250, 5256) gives 74.5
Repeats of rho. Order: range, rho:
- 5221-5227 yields -4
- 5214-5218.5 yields -1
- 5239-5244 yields 1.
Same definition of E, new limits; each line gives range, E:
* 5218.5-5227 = -2.42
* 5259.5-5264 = -2.37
